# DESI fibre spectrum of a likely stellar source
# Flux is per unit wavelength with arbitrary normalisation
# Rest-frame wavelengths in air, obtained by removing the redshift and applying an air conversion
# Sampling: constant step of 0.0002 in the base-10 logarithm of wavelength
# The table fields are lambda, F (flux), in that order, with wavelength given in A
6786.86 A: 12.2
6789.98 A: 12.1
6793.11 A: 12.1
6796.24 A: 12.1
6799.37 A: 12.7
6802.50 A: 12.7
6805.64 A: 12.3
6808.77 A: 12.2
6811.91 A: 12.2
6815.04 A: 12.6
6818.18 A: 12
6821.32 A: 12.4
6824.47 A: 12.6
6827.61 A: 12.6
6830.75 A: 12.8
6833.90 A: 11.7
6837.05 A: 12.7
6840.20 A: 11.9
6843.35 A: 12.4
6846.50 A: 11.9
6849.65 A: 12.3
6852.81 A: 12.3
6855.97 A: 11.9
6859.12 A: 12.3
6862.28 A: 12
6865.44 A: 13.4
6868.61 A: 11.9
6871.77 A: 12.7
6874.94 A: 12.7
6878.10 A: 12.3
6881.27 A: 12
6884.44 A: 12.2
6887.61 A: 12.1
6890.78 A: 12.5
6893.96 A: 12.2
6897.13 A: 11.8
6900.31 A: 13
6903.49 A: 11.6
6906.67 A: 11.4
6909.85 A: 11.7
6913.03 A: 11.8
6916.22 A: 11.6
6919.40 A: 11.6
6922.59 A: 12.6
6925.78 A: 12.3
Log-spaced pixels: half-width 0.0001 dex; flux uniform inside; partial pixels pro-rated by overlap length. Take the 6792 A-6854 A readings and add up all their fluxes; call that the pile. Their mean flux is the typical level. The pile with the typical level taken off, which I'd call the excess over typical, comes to 234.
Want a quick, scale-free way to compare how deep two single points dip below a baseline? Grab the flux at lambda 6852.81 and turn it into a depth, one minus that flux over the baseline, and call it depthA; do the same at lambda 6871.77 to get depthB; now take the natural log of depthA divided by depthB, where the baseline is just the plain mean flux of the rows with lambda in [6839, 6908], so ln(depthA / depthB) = -1.8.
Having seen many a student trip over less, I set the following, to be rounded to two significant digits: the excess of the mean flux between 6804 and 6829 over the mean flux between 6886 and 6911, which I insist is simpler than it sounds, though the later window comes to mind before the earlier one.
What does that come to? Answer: 0.32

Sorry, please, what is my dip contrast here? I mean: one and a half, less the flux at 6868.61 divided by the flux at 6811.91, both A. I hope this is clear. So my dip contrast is 0.525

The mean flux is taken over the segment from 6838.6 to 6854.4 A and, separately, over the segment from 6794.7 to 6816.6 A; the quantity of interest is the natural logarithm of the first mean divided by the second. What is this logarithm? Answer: -0.020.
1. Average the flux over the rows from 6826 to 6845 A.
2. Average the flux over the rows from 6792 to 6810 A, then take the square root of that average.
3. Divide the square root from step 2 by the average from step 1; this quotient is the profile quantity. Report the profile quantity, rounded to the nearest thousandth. 0.285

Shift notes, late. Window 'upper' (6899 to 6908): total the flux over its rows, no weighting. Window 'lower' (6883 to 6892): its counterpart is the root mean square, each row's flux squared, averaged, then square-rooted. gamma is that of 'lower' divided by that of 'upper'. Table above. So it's 0.341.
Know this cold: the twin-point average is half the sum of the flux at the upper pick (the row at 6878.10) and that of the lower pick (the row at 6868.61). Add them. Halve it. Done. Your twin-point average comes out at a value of 12.1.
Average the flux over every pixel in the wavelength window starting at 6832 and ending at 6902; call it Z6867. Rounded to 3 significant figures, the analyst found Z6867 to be 12.3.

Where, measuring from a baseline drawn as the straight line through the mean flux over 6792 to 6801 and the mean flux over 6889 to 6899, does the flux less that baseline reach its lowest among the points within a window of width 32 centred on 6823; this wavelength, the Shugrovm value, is 6833.90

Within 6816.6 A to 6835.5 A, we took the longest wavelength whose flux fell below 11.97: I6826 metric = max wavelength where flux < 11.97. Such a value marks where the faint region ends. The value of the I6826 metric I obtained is 6833.90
